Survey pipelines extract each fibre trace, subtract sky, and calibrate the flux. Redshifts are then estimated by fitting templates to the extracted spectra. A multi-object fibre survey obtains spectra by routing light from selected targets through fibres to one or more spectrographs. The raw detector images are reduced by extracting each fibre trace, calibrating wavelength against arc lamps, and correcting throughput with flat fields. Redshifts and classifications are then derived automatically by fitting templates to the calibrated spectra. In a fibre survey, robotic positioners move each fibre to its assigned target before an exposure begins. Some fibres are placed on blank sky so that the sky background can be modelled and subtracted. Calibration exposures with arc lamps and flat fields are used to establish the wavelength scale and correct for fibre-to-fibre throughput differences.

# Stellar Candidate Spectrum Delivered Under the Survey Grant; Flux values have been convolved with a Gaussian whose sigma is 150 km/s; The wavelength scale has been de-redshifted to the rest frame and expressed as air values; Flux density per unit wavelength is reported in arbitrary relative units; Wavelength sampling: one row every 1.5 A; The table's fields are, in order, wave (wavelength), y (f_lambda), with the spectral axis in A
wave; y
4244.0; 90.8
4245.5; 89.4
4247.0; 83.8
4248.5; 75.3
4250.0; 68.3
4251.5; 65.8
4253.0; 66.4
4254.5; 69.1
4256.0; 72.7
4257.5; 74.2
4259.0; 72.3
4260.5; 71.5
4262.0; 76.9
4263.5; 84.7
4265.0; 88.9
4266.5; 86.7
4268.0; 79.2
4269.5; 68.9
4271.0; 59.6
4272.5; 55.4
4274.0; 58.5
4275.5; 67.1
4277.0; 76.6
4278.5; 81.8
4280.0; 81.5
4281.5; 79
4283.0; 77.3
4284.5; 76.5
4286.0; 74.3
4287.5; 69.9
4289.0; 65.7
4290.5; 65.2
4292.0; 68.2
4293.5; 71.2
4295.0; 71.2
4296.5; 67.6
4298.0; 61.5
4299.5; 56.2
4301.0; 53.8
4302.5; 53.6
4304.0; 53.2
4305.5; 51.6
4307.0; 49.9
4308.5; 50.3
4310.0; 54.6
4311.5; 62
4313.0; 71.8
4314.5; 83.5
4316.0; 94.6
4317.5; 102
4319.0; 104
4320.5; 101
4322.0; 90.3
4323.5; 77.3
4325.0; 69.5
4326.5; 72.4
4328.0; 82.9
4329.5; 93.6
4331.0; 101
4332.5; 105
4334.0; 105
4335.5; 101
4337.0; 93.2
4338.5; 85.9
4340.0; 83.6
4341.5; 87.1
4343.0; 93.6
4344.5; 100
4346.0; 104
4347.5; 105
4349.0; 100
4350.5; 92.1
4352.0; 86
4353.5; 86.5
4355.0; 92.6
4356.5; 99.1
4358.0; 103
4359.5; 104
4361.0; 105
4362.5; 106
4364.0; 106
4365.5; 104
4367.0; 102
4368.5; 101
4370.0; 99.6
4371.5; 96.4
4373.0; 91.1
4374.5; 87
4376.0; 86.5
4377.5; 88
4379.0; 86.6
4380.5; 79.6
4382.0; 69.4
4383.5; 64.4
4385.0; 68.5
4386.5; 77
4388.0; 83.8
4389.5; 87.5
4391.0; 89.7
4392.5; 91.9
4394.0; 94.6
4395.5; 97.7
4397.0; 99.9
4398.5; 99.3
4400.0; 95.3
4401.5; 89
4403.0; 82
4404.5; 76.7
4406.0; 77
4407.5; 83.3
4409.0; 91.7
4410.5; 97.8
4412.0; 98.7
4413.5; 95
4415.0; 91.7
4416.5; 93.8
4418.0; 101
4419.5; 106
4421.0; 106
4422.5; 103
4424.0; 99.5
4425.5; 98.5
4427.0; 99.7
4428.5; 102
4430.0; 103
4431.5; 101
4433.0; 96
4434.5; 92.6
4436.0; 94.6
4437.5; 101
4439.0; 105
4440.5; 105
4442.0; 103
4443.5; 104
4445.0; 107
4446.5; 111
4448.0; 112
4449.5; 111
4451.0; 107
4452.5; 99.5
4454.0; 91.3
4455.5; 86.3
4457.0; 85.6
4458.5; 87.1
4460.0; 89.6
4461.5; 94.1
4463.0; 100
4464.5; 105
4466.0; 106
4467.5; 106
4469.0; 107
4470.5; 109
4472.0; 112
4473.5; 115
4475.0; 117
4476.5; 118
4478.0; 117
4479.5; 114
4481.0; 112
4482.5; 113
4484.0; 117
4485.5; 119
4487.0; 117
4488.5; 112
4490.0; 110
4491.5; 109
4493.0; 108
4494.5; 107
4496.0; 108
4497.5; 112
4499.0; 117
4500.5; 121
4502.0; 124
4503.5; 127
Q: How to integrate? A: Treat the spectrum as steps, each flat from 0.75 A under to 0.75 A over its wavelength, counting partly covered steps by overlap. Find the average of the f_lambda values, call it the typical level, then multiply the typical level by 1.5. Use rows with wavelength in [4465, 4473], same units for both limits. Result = 162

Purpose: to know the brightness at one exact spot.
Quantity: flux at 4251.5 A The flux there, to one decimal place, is 65.8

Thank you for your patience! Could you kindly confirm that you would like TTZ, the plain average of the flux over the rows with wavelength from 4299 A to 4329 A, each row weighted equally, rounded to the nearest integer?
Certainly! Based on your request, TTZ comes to 72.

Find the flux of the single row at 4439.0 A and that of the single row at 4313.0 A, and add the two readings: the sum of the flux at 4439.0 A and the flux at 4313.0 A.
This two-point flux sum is 177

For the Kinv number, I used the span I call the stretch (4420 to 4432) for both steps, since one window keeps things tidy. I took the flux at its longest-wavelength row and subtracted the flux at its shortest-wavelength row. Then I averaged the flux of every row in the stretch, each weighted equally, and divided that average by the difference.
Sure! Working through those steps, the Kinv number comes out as -20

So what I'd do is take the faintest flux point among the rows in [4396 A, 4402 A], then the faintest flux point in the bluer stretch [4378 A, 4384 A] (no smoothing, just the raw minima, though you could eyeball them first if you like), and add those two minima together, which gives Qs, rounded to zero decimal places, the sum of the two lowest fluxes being 153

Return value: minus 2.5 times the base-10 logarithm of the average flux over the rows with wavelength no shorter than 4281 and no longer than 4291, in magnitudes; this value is -4.65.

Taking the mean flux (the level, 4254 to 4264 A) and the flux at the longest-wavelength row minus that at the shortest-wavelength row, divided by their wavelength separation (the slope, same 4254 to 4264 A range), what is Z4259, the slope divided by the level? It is 0.023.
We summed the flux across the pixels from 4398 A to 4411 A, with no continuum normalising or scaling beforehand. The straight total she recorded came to 792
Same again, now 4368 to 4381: 816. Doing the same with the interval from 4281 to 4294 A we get 647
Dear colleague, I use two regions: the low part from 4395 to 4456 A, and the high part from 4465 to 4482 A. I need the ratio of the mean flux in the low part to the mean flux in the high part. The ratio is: 0.87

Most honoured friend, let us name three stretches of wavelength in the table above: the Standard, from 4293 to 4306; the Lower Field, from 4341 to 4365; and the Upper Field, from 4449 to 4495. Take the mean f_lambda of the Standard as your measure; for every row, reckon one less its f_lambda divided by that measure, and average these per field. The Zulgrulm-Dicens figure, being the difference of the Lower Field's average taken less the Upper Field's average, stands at 0.14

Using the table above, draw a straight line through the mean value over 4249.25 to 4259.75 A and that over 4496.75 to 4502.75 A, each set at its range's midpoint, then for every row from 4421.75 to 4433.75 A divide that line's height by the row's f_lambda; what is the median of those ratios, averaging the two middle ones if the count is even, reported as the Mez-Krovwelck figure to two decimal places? 1.04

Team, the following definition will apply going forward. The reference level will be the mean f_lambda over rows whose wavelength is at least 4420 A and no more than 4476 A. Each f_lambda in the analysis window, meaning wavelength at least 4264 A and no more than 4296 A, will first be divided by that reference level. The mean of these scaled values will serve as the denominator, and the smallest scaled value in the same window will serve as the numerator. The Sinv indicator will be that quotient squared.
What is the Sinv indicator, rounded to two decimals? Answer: 0.58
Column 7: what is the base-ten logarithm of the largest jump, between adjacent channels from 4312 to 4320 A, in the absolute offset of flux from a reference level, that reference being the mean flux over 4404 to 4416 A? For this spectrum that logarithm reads 1.1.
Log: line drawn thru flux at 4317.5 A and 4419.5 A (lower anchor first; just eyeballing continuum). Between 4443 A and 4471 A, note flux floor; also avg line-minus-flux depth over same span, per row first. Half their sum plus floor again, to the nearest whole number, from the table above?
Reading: 132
